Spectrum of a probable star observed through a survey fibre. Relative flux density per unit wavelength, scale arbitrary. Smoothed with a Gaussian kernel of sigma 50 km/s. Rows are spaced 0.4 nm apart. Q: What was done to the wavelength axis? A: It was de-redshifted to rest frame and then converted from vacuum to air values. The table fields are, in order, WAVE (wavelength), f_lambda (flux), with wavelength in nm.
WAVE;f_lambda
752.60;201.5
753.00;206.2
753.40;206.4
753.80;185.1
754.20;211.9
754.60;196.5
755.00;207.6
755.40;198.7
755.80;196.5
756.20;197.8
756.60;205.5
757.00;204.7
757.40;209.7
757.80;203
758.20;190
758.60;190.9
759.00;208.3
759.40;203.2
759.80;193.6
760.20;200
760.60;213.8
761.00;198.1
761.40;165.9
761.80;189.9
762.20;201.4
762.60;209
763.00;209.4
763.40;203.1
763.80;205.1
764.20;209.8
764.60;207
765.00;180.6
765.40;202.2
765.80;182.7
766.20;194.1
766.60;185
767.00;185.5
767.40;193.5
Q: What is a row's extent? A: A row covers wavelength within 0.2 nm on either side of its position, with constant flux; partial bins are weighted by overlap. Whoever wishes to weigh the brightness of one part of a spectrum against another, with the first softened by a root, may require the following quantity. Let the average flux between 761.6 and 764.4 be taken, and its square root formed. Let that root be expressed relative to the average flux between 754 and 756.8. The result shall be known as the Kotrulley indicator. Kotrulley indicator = 0.0707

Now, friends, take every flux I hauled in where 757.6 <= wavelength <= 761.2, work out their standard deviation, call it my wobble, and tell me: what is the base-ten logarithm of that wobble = 0.9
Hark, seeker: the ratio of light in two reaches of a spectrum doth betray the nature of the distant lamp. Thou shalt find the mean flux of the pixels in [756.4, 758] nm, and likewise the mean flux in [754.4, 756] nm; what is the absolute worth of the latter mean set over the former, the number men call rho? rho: 0.97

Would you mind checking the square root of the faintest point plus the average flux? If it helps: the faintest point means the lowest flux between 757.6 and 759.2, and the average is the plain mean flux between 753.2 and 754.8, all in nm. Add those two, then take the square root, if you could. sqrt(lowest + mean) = 19.75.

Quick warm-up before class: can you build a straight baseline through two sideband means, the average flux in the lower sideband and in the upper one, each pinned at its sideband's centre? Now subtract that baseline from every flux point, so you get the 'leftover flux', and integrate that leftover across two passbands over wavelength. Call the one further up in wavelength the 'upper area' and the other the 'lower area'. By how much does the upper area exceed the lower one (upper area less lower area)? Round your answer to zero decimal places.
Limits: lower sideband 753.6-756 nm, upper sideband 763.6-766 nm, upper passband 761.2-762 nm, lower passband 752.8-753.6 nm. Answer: -22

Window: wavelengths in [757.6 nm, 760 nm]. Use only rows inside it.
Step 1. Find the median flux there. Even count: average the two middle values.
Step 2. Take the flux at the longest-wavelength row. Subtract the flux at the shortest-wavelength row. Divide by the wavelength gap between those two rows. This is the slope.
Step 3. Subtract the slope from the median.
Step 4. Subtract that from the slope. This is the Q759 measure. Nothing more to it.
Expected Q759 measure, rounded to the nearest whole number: -208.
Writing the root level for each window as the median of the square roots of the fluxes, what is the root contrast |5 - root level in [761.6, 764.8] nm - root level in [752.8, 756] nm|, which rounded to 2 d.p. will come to 23.58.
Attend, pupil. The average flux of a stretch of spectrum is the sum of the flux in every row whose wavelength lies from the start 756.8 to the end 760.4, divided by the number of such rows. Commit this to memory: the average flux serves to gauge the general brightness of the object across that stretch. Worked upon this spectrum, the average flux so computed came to 200.4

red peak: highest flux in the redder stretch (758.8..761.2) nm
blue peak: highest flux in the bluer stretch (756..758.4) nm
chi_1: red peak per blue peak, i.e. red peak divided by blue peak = 1.02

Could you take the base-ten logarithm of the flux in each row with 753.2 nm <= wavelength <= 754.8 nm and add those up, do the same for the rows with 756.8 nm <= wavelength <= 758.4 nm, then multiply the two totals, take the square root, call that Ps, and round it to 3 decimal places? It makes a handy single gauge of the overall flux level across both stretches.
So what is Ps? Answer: 9.210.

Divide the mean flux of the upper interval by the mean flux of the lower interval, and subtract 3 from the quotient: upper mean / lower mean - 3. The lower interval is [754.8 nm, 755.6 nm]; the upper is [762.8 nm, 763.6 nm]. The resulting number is -1.98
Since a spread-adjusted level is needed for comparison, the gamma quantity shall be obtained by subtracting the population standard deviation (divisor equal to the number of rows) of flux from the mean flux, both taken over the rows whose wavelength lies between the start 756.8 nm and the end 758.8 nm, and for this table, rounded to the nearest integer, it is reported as 192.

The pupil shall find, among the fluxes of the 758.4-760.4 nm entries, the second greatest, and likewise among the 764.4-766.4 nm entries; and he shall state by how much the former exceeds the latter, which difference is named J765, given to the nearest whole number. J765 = 1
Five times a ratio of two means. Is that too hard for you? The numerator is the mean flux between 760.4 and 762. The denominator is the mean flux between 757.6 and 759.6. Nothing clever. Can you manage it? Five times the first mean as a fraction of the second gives 4.8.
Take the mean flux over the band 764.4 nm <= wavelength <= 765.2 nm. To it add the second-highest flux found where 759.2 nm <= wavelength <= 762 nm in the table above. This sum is 397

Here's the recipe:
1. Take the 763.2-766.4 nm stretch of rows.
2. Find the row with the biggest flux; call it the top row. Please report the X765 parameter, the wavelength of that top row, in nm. 764.20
